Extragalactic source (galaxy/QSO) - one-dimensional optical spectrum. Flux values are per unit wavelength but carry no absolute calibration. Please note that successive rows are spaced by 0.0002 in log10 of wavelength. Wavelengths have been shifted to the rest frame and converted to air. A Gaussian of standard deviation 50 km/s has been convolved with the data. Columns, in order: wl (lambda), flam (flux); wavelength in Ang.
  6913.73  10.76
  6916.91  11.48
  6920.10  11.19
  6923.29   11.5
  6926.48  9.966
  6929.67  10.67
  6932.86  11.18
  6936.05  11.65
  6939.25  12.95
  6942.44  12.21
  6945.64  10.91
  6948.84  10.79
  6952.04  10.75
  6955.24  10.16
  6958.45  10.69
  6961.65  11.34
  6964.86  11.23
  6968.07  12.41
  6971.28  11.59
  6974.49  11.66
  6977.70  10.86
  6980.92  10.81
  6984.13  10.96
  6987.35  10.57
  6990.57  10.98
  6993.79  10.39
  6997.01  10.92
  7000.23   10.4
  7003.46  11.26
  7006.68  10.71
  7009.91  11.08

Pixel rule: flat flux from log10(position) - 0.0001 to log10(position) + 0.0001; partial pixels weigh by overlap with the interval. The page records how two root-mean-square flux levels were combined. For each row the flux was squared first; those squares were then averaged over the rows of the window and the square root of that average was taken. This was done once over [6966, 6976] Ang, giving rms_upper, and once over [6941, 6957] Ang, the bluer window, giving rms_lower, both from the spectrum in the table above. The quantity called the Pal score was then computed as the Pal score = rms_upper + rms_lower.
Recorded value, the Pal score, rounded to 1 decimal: 22.9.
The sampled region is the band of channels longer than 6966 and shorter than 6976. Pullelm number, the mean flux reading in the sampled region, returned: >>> 11.9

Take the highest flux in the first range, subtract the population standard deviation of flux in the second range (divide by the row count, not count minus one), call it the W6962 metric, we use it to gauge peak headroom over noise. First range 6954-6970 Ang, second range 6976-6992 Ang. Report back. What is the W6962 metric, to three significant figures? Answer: 12.3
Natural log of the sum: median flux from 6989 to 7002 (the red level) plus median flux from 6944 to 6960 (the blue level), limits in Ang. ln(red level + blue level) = 3.06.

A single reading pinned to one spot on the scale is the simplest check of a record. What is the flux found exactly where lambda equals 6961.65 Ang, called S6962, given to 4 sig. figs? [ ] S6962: 11.34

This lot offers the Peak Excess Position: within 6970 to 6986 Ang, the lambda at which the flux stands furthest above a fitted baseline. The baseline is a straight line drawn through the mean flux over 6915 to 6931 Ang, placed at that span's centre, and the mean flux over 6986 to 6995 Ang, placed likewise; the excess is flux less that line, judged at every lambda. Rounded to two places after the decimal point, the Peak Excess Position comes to 6974.49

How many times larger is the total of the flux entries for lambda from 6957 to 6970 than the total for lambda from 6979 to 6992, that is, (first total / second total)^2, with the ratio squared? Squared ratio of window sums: 1.11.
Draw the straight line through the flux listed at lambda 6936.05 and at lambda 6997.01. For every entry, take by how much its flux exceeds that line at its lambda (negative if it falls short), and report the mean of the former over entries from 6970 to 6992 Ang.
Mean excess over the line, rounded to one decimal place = -0.1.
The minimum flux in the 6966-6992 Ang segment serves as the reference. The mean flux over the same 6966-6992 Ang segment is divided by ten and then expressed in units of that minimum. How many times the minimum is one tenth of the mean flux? 0.106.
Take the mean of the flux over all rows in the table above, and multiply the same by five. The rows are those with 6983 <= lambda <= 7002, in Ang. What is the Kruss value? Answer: 53.5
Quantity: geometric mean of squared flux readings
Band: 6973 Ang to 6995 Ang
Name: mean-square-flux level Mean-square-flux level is 118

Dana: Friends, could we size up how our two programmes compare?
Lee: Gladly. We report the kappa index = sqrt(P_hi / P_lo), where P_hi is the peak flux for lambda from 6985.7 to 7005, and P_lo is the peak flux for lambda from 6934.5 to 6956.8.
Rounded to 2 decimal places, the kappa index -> 0.93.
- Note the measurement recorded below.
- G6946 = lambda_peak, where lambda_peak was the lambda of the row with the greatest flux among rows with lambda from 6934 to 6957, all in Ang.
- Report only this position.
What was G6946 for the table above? 6939.25 Ang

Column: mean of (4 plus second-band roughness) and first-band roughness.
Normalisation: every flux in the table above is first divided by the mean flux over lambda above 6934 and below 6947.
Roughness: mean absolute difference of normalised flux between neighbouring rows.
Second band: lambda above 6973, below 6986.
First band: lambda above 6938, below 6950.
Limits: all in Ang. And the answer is 2.04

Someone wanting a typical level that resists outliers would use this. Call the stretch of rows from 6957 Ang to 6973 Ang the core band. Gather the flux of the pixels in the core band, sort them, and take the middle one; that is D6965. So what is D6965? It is 11.3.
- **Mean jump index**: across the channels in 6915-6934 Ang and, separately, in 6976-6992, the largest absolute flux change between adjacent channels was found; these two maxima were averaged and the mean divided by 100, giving 0.0097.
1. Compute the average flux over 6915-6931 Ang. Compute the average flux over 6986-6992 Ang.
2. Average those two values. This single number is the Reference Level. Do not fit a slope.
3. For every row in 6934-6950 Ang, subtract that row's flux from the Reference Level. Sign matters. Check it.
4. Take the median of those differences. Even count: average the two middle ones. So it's -0.78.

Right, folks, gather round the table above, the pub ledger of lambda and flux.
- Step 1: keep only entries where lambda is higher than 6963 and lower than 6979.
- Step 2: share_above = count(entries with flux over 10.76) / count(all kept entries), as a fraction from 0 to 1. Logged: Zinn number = 1.00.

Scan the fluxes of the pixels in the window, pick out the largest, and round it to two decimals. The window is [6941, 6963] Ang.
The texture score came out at 12.21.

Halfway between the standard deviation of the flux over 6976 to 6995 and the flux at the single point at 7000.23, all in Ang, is 5.3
